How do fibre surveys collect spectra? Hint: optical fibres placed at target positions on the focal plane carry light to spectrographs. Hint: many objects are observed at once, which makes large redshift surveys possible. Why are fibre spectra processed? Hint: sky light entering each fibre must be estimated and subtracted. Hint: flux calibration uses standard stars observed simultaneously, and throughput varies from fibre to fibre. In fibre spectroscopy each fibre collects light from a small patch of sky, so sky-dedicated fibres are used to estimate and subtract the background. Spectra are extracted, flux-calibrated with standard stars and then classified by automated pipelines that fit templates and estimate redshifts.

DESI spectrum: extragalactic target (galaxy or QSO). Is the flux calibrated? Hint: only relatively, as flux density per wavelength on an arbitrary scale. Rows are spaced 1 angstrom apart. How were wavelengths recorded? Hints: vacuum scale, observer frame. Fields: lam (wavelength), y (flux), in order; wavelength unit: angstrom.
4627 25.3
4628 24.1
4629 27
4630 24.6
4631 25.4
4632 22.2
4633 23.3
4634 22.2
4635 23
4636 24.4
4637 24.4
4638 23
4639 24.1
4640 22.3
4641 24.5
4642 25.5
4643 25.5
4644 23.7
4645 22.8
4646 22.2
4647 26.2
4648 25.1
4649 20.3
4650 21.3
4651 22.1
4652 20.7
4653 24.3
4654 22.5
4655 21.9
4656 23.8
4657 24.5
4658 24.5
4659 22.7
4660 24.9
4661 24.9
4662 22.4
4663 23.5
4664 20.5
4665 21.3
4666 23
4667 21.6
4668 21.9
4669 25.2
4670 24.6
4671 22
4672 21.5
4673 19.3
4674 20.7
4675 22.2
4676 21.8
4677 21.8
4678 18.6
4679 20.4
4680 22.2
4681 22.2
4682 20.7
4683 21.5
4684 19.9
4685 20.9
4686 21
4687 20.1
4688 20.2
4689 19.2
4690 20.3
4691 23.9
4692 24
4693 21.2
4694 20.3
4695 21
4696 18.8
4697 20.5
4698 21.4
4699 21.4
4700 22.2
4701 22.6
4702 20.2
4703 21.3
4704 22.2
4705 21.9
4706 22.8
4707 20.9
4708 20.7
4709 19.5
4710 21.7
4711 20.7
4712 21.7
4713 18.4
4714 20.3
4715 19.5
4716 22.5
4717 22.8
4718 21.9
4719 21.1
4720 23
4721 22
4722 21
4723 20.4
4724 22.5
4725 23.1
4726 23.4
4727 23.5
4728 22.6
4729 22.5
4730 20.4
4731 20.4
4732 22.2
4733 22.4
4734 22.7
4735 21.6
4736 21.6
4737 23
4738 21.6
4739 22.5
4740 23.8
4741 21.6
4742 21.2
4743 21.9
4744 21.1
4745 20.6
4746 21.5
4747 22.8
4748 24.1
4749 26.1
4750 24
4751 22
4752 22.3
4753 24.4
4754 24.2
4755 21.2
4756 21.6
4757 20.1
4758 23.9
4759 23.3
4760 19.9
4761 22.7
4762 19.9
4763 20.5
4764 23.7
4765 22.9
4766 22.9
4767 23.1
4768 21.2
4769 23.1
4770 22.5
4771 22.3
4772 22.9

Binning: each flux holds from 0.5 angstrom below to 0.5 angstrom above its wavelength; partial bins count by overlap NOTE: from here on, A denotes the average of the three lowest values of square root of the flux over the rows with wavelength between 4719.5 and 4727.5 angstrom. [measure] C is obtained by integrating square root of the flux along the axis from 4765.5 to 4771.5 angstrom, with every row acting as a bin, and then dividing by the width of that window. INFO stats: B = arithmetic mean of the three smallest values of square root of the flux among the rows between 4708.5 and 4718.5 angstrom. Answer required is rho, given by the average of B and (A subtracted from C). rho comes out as 2.26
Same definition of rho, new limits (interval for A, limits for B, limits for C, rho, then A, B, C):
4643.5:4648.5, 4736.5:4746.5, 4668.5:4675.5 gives 2.25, 4.8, 4.58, 4.71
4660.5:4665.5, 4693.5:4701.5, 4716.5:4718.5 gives 2.28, 4.6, 4.46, 4.73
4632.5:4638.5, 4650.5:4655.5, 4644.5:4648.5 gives 2.39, 4.8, 4.64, 4.90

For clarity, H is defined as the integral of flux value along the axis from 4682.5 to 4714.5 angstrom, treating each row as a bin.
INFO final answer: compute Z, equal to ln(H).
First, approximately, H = 673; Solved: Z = 6.5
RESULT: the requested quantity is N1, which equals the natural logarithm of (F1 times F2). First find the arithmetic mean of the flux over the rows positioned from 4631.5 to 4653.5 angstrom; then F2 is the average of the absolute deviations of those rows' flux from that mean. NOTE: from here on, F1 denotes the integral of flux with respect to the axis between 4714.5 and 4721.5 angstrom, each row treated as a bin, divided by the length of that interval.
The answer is 3.4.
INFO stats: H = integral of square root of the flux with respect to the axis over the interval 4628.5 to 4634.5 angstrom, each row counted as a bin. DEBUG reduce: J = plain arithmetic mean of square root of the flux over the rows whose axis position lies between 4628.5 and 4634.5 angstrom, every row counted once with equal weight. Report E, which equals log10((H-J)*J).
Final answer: 2.081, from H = 29.4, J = 4.91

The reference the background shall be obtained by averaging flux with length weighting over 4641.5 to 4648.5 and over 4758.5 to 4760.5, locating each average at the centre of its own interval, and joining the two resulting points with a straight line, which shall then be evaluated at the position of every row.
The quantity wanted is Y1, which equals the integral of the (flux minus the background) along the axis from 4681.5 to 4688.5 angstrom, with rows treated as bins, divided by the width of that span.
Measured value -2.8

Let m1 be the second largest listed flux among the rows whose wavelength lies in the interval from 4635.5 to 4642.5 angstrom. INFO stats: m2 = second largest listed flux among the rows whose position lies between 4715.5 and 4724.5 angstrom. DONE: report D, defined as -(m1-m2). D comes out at -1.7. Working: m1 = 24.5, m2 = 22.8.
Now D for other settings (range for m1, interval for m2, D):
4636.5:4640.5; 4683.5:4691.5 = -3.1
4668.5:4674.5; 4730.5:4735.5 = -2.2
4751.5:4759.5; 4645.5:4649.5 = 0.9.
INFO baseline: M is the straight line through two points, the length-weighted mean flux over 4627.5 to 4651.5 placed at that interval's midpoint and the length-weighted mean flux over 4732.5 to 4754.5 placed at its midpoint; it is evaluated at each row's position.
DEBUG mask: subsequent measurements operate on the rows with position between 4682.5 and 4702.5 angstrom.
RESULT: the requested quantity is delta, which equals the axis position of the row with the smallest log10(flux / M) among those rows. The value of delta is 4696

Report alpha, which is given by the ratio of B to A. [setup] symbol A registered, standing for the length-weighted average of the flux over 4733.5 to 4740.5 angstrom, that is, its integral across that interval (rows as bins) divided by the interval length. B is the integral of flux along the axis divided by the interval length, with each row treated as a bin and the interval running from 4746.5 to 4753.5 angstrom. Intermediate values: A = 22.4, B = 23.7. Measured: 1.06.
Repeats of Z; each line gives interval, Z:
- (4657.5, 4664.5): 5.1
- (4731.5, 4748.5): 5.9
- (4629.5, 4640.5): 5.6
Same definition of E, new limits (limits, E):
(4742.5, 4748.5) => 2.041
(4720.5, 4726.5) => 2.042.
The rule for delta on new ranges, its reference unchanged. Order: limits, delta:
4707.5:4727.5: 4713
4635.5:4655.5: 4649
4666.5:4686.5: 4678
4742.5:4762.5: 4760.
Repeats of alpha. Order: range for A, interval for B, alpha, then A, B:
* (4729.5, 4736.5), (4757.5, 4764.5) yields 1.02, 21.6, 22.0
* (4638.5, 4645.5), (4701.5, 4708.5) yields 0.89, 24.1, 21.4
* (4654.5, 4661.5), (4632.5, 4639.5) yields 0.98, 23.9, 23.5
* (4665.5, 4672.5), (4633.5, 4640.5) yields 1.02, 22.8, 23.3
